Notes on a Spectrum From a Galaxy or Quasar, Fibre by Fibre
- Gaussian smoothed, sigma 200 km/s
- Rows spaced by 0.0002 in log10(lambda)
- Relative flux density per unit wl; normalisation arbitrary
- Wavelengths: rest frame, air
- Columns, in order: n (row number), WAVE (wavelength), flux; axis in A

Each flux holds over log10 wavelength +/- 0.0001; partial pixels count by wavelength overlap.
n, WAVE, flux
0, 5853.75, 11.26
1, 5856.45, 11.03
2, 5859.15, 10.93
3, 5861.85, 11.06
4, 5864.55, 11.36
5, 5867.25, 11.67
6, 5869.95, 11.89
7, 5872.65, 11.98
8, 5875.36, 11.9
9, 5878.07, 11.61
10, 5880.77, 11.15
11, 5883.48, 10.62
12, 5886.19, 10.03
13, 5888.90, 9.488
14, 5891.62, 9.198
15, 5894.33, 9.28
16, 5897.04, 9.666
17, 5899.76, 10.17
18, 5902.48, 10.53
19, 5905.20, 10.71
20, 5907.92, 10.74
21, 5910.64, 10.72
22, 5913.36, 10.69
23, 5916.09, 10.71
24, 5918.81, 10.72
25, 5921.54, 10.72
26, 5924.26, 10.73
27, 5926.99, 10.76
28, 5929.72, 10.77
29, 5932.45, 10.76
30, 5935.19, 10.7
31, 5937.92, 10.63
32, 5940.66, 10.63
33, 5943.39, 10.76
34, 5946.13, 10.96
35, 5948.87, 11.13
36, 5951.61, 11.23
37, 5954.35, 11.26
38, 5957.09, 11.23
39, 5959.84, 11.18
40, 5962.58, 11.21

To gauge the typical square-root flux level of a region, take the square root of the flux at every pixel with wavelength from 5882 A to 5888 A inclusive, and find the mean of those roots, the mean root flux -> 3.21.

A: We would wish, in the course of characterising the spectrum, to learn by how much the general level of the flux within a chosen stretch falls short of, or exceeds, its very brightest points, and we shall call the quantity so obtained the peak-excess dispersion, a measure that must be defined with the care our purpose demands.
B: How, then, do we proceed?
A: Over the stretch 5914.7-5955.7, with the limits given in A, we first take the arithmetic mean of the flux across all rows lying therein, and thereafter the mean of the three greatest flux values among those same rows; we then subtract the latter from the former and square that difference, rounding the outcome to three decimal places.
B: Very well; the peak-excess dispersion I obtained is 0.141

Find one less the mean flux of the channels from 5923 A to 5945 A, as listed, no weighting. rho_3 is -9.7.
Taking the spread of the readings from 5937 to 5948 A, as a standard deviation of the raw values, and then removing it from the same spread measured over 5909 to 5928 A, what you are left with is -0.1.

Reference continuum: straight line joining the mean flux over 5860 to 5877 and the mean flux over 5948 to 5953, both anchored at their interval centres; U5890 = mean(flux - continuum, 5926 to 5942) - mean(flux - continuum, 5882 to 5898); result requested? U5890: 1.2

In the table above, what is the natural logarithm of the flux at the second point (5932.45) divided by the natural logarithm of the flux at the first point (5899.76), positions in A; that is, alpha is 1.02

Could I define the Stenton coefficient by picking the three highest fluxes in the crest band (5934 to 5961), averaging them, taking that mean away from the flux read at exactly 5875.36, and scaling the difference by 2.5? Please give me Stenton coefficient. 2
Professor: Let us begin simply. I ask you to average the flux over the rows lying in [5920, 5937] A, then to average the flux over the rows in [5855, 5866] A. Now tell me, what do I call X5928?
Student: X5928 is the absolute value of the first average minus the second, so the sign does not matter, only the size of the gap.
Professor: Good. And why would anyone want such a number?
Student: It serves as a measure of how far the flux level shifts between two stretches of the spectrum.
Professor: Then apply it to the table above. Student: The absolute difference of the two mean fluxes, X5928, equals 0.4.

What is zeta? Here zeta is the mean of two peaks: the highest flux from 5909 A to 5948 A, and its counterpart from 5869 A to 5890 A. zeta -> 11.47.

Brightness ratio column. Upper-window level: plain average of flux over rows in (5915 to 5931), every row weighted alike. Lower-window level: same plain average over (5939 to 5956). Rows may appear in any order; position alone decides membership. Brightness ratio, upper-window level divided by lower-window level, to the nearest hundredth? 0.98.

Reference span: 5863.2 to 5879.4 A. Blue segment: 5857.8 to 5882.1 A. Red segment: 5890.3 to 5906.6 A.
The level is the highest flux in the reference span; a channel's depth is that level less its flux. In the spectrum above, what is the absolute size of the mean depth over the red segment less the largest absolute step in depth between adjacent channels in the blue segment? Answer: 1.6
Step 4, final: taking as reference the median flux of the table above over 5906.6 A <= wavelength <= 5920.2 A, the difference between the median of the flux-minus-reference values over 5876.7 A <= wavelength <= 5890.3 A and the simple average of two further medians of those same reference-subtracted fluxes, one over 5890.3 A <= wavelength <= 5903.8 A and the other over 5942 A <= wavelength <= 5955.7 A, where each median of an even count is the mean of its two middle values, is 0.22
